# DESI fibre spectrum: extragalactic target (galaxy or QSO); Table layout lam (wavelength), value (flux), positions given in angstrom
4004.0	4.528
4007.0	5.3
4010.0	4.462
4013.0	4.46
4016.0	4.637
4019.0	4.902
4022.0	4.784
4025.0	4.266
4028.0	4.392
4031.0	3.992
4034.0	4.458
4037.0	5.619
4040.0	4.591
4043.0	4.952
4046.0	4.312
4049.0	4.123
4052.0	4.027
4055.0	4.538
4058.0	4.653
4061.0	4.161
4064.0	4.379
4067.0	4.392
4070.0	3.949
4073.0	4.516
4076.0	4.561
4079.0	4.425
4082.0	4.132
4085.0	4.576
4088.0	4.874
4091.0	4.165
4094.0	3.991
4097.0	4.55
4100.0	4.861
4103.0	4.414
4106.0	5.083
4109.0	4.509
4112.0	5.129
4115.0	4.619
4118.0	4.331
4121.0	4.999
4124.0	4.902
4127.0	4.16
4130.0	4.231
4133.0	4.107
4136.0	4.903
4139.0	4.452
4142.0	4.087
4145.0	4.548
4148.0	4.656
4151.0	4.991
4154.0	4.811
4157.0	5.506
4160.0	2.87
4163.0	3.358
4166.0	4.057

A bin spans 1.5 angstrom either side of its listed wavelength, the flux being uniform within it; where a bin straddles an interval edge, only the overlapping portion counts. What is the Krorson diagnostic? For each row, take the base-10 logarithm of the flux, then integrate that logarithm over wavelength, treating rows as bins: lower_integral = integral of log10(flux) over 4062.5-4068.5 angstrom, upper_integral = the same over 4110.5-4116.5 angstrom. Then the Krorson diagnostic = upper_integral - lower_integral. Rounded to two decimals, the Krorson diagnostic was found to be 0.27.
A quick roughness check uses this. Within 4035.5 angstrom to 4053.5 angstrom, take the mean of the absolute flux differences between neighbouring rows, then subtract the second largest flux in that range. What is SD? -4.49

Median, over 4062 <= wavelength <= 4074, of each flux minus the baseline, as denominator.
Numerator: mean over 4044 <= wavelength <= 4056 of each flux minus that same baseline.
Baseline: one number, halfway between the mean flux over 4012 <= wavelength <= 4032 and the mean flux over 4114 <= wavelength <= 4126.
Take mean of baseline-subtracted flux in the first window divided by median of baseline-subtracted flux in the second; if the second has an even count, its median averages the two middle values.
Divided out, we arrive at 1.6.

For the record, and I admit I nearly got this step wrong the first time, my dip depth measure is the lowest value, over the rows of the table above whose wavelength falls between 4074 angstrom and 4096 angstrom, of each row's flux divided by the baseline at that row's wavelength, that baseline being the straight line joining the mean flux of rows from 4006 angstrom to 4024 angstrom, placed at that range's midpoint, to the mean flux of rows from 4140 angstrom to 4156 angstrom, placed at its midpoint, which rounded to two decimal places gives 0.85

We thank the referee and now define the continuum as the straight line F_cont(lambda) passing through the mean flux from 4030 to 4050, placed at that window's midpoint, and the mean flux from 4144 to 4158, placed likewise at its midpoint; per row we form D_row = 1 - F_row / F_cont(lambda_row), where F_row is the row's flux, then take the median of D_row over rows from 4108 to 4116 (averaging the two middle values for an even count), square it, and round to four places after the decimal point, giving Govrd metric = 0.0014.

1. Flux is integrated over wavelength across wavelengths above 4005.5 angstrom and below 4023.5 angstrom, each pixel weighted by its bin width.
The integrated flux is 85.6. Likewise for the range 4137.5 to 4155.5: 82.6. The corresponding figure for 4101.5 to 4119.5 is 84.3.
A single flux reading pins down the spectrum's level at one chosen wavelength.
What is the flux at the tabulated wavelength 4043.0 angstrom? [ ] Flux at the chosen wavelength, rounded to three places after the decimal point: 4.952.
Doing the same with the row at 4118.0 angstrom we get 4.331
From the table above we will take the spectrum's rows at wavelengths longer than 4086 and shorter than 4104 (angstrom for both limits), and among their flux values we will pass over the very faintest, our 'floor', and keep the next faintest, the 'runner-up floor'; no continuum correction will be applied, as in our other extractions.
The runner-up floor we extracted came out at 4.165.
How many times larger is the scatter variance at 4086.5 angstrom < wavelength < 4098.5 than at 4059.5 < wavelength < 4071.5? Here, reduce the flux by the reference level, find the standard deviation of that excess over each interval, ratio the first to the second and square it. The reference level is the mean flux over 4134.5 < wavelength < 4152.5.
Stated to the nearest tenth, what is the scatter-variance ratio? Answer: 3.6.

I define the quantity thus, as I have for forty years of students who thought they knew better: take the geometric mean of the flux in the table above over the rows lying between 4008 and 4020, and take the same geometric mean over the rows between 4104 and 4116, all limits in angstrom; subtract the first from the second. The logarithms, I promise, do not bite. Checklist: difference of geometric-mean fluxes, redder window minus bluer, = 0.2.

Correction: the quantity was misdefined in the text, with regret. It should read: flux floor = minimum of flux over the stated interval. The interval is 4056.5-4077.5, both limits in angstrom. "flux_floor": 3.949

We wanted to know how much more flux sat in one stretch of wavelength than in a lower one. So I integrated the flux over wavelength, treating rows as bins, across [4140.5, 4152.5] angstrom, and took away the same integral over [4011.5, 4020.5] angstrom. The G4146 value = 13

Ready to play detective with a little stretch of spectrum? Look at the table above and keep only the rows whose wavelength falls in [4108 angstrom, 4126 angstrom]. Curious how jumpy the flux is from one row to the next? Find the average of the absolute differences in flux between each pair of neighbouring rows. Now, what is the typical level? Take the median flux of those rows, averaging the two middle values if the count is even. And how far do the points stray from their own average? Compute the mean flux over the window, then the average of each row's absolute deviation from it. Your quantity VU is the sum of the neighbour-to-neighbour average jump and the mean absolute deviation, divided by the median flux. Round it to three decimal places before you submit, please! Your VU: 0.147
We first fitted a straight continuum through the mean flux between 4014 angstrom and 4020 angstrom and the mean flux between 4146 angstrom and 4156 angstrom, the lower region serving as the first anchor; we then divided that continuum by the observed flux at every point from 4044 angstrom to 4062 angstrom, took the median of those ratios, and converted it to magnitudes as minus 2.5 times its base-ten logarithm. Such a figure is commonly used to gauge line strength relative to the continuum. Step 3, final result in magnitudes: -0.13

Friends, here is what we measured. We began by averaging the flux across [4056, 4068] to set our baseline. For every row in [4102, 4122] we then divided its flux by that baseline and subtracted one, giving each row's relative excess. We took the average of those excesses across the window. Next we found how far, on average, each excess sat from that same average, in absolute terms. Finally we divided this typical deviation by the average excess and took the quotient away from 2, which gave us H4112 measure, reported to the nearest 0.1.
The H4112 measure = 1.1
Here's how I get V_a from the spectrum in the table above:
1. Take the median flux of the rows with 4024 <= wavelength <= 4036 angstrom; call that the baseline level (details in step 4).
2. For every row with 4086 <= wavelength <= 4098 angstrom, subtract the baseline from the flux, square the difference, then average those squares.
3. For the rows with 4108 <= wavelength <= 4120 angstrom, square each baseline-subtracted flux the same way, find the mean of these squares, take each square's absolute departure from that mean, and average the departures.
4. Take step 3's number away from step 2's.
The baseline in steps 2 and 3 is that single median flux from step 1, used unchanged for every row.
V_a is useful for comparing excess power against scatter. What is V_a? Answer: -0.10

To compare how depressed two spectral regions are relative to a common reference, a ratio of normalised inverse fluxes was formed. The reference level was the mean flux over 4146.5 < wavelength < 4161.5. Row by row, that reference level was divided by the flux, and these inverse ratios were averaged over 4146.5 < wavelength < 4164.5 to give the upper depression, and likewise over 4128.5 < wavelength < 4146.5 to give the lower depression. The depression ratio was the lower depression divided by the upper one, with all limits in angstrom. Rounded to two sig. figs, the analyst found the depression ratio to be 0.95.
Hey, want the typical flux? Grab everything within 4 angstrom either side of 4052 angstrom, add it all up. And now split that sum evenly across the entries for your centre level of 4.2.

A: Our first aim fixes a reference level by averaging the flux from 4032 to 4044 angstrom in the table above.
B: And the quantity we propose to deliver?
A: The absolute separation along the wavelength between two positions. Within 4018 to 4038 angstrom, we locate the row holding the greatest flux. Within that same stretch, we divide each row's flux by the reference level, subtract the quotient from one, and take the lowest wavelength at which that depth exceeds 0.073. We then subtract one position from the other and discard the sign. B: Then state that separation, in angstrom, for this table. 12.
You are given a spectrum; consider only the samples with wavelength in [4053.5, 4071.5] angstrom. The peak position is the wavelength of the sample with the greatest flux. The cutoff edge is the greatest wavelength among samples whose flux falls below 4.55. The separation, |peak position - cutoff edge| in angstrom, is 12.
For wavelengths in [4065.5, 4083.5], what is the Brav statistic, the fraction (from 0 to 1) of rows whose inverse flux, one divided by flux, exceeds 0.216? 1.0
